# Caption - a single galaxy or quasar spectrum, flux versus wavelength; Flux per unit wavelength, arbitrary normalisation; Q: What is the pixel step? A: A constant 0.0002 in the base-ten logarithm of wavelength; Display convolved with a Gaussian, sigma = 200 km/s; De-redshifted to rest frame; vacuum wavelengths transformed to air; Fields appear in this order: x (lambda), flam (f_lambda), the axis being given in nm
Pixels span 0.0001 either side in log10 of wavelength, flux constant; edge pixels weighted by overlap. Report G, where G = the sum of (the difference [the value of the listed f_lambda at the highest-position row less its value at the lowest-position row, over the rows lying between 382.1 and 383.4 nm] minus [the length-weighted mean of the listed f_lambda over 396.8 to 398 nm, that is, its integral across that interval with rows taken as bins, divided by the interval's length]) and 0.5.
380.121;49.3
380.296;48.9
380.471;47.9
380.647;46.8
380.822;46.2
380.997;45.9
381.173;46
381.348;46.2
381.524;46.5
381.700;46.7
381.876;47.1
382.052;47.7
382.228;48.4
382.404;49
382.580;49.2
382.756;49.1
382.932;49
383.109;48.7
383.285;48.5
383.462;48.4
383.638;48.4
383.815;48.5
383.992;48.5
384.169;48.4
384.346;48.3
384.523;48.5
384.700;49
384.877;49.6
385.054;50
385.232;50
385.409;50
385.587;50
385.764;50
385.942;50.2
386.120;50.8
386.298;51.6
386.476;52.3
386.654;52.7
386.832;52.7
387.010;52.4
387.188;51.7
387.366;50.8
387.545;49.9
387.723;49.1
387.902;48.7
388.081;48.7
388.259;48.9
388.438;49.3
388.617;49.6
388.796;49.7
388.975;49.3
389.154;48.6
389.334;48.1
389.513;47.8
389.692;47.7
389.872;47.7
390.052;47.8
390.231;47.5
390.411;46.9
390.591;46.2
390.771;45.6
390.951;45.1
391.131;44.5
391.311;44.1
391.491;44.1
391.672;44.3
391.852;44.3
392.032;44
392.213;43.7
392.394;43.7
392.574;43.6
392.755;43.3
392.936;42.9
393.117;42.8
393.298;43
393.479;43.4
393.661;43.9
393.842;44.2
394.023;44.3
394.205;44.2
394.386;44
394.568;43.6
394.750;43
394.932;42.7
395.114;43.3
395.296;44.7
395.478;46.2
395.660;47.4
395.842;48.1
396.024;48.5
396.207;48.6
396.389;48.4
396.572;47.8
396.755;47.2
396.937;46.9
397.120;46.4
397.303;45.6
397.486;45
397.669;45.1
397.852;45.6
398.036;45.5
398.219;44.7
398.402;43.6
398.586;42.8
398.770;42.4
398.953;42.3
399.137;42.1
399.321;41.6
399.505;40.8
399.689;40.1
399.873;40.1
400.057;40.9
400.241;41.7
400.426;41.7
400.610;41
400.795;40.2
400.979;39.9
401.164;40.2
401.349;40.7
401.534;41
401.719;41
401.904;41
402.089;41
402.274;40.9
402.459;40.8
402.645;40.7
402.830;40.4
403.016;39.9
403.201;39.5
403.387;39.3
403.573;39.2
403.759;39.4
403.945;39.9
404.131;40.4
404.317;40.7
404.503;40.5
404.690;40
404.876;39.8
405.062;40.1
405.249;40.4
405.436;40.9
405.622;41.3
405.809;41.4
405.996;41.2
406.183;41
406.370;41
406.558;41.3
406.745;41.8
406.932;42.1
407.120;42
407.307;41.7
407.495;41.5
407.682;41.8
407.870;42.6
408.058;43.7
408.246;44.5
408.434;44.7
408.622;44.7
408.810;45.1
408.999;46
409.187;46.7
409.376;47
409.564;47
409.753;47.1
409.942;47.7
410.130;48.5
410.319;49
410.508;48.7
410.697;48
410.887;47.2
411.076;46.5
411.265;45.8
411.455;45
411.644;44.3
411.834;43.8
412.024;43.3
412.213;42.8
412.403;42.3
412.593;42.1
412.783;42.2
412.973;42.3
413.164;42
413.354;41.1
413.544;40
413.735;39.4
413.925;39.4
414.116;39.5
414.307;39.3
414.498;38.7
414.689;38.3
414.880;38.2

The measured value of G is -45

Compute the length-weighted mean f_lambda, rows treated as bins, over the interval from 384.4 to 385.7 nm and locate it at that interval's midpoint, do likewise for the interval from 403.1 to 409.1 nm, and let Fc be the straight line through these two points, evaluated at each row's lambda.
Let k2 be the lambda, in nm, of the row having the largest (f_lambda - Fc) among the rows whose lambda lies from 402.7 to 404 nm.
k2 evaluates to 402.830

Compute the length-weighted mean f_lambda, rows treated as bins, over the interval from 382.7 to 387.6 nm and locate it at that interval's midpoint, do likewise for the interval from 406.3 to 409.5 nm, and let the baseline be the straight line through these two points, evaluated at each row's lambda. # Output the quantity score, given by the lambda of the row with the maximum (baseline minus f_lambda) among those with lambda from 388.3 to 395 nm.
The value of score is 393.117 nm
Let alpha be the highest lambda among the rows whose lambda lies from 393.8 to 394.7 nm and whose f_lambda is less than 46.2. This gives 394.568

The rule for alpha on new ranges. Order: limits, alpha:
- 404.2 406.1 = 405.996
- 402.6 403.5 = 403.387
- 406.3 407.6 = 407.495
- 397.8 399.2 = 399.137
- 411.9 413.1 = 412.973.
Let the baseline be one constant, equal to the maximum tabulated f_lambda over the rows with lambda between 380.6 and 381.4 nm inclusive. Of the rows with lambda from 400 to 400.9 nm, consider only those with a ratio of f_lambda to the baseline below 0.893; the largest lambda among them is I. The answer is 400.795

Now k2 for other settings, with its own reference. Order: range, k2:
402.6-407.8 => 406.932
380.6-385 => 384.877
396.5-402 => 396.572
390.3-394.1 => 390.411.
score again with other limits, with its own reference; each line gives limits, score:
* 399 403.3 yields 399.689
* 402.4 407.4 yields 403.573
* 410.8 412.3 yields 412.213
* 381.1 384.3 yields 381.173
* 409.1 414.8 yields 414.689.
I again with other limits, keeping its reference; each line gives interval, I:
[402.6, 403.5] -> 403.387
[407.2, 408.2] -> 407.495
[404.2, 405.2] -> 405.062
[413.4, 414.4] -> 414.307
